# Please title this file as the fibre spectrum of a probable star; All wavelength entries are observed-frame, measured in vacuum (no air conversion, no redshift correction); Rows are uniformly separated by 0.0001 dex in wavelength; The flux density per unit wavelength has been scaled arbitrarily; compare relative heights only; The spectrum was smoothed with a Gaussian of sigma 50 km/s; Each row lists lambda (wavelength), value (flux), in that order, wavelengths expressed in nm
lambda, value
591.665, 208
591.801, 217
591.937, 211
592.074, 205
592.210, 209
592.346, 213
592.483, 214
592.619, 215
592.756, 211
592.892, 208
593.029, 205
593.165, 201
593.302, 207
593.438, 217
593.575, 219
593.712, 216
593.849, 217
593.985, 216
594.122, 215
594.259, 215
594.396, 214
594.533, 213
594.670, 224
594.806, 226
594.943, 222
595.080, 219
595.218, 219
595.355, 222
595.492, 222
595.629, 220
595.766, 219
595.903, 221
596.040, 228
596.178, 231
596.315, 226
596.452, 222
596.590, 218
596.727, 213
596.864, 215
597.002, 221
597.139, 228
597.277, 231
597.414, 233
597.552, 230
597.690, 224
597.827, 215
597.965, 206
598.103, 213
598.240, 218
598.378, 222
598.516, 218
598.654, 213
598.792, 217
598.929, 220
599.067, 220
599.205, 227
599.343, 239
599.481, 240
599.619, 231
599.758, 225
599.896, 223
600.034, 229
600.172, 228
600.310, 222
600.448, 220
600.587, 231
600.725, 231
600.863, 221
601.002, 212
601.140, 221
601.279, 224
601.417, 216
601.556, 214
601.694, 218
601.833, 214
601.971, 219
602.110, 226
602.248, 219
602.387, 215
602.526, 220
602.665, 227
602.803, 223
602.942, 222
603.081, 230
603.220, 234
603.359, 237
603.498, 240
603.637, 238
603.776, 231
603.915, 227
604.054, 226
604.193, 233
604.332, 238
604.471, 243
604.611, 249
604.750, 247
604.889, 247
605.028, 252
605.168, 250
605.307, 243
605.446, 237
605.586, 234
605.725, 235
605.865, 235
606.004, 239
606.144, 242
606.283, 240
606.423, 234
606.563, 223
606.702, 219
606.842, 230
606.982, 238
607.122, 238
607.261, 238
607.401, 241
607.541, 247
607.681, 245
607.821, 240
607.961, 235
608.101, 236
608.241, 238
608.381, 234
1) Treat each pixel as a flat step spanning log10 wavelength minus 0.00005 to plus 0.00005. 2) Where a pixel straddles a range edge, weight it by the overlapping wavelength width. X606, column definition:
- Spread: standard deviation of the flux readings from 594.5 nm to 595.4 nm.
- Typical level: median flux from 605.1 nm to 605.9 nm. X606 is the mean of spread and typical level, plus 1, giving 121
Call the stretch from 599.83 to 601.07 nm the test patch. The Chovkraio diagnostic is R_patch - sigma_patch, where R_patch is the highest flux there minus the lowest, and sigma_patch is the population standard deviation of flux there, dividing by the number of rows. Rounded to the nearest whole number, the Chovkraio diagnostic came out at 13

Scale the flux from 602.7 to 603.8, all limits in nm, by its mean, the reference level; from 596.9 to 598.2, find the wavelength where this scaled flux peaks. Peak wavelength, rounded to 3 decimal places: 597.414 nm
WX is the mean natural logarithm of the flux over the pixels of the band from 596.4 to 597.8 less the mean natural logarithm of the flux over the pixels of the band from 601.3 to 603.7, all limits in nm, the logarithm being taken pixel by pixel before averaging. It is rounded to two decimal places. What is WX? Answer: 0.00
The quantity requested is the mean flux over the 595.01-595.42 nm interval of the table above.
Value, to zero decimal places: 220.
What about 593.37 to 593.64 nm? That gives 218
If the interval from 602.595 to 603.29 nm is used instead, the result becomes 227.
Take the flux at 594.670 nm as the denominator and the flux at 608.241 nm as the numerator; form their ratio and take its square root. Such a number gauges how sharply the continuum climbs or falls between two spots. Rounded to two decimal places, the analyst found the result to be 1.03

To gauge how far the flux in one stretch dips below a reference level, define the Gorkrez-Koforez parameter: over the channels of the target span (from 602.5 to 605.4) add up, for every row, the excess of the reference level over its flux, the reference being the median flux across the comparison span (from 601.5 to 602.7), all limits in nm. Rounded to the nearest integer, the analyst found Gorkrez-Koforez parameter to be -358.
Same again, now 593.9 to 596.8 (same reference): -26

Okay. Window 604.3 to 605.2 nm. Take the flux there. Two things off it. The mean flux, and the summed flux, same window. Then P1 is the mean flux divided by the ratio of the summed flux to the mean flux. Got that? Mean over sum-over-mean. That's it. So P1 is 35.2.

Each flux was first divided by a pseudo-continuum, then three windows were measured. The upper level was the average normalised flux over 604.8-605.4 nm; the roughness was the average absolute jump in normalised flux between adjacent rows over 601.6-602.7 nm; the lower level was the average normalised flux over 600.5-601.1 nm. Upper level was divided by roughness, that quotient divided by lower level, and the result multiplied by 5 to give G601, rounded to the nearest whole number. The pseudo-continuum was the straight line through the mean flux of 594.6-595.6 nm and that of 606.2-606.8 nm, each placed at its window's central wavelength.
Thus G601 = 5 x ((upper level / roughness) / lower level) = 223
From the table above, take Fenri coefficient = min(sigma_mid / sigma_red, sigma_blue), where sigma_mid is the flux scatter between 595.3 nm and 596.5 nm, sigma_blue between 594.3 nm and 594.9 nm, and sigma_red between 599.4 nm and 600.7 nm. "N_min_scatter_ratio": 0.66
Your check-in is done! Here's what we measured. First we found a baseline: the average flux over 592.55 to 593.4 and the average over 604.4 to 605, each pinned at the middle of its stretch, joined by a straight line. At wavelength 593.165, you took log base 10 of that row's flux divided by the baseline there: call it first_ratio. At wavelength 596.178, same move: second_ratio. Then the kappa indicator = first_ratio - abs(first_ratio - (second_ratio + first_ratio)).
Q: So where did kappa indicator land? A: -0.040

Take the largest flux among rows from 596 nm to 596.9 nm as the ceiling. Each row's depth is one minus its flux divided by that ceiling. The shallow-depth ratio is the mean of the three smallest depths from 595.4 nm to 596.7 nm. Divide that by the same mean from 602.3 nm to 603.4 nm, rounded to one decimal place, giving -1.0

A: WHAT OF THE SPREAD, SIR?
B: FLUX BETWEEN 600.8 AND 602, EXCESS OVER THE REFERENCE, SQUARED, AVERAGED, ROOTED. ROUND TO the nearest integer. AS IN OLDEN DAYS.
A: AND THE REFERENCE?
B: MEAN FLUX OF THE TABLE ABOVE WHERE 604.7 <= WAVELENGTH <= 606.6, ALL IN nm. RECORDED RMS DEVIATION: 23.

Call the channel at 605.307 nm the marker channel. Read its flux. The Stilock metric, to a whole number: 243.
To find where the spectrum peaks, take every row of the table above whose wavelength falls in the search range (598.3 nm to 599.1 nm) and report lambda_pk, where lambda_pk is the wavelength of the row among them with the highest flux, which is 598.378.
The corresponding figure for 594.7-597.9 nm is 597.414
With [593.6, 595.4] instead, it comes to 594.806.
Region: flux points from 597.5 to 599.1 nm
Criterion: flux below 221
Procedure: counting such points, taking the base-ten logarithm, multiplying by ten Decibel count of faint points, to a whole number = 10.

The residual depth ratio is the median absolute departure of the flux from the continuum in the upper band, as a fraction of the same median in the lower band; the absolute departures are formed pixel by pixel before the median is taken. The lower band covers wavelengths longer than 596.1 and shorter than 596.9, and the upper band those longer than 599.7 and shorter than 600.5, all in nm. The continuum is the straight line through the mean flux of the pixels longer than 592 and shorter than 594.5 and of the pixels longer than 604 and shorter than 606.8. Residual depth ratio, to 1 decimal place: 0.5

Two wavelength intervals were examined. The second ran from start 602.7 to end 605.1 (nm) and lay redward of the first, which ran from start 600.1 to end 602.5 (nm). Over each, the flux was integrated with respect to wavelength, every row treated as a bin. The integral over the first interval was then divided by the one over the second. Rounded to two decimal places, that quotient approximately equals 0.93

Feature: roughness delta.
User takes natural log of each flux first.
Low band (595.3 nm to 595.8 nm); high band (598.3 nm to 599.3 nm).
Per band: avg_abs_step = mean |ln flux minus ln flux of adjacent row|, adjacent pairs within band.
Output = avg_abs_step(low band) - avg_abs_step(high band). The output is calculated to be -0.0130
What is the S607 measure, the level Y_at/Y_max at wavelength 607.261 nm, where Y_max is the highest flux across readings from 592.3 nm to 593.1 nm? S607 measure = 1.11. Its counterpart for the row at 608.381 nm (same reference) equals 1.09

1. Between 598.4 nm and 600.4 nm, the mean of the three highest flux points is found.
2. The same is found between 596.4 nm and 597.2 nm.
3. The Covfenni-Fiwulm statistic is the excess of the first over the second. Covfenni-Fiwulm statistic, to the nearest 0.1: 13.0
